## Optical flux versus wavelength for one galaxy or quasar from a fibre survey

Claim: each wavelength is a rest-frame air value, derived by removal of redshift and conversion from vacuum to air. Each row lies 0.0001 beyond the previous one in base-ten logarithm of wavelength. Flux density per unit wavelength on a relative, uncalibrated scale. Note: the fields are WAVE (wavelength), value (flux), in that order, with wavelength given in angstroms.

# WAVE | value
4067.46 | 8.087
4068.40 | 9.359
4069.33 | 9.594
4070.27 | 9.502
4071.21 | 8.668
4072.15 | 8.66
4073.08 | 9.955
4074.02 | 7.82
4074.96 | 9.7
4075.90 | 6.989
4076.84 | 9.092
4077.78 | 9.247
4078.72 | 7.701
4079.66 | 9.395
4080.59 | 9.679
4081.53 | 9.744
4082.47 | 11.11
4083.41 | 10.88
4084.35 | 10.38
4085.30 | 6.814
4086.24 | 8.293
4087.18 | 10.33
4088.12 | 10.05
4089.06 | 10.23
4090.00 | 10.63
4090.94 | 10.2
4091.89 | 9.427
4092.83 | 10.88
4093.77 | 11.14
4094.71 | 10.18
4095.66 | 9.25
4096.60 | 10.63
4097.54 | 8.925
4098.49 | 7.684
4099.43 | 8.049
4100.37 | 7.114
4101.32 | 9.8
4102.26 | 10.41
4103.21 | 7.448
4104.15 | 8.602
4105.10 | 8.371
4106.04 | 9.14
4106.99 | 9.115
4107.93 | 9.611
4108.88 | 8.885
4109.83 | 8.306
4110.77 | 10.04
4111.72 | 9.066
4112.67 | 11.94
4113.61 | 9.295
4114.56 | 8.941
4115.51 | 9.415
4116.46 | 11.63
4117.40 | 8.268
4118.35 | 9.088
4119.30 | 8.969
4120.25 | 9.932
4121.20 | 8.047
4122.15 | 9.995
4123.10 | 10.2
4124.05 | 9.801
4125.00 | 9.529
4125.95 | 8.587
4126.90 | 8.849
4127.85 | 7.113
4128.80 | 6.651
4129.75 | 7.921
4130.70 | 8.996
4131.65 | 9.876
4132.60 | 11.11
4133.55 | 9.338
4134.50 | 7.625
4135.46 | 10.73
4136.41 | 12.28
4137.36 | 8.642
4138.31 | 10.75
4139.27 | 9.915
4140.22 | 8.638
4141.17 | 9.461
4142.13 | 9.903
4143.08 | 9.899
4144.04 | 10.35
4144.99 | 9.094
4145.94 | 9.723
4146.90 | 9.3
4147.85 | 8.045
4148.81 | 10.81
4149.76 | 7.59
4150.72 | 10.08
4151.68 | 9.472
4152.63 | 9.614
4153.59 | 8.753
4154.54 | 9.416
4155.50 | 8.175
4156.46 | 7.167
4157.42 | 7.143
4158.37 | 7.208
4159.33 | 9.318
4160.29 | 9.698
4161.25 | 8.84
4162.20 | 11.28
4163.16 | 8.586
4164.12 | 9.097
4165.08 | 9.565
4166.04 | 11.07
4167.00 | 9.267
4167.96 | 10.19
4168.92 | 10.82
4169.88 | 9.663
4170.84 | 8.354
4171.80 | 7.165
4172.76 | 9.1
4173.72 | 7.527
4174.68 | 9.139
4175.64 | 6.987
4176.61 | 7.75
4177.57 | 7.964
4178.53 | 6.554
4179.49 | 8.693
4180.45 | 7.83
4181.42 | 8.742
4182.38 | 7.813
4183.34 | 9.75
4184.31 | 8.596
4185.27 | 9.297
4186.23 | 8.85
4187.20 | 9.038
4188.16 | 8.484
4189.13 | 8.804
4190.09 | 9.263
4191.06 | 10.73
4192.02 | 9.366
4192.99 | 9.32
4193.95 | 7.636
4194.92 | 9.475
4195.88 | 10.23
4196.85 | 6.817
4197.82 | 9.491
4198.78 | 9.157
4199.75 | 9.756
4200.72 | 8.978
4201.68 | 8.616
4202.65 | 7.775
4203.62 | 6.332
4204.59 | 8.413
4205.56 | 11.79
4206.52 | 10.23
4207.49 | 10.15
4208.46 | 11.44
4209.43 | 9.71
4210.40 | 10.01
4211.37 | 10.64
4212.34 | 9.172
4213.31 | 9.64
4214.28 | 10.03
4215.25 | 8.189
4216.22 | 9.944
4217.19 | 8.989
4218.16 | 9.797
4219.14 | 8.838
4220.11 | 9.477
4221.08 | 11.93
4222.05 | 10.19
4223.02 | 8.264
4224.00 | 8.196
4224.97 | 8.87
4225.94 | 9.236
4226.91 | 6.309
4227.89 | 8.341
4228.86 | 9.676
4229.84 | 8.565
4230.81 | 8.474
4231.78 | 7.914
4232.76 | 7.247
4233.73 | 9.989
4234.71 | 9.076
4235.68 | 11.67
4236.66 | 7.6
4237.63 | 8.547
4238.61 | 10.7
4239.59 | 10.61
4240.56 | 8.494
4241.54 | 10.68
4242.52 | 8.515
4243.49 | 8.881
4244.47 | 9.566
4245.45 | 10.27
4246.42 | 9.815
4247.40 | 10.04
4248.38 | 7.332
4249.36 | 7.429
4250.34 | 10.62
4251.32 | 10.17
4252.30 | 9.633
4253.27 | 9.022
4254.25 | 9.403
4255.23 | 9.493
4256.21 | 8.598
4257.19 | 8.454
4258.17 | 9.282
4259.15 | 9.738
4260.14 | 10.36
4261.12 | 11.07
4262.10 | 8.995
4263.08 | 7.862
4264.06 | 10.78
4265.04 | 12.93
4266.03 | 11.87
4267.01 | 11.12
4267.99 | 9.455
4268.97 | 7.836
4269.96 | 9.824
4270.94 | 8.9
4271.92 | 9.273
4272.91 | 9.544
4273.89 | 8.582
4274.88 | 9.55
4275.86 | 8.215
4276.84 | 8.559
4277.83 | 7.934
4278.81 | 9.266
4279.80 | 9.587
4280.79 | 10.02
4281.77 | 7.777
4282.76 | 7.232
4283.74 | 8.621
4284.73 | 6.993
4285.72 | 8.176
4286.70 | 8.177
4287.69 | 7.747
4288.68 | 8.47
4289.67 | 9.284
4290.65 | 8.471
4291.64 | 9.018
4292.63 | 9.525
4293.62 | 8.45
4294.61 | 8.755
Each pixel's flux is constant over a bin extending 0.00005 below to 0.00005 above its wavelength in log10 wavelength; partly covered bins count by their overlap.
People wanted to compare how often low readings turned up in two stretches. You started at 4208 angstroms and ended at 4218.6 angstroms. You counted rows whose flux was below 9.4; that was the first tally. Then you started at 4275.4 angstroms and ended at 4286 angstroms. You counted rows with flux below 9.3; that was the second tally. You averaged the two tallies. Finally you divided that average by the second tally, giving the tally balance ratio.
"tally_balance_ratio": 0.67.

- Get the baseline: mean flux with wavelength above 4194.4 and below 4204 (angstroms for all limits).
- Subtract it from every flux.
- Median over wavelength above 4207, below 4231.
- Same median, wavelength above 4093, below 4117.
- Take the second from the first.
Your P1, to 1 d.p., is 0.3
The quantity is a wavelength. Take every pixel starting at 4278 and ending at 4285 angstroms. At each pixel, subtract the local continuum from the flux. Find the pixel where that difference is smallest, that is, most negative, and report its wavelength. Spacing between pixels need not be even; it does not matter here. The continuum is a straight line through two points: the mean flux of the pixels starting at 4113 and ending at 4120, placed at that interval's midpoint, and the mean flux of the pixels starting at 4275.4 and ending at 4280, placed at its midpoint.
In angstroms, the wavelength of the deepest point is 4284.73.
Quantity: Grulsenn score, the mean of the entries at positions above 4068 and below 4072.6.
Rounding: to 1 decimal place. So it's 9.2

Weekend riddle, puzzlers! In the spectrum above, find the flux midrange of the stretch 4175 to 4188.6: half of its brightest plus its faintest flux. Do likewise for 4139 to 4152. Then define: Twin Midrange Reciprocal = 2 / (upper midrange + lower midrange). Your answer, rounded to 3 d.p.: 0.115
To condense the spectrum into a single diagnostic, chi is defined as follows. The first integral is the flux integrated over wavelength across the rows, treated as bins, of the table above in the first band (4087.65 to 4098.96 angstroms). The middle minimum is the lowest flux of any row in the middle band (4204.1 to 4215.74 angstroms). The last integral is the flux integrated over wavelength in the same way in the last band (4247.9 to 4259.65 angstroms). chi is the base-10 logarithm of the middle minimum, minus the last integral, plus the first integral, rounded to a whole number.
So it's 6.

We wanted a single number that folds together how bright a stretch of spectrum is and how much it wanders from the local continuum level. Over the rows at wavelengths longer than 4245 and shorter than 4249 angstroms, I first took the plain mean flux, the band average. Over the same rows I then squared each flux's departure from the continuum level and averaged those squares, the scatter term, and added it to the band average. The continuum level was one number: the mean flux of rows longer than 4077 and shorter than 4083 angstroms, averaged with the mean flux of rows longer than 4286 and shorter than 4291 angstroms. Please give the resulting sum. 10.9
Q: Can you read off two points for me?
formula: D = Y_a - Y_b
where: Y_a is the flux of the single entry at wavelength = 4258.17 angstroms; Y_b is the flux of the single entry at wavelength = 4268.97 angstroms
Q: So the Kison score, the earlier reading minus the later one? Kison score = 1.4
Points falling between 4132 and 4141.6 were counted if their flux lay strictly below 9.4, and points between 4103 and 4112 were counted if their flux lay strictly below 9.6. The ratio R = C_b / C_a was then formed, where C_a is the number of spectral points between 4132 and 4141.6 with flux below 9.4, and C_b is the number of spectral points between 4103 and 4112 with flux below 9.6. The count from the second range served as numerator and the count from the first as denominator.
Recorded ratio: 2.0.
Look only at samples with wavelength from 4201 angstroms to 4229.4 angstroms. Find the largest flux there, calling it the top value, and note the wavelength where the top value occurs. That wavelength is 4221.08 angstroms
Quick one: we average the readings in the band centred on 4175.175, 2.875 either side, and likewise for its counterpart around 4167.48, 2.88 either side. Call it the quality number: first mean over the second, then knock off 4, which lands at -3.200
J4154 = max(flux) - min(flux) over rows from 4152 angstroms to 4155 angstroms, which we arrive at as 0.9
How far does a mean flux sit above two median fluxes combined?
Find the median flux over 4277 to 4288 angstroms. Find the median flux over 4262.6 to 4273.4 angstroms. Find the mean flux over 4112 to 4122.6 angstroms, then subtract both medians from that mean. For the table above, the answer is -8.1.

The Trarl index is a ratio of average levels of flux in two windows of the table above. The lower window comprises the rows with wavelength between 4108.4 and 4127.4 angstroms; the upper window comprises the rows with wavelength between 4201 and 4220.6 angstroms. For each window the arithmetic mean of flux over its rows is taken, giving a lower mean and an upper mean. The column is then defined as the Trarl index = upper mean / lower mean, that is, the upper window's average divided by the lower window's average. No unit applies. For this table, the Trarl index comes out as 1.00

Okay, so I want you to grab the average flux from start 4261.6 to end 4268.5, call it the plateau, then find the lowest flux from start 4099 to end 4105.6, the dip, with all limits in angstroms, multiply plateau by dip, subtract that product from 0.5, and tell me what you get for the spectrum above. -74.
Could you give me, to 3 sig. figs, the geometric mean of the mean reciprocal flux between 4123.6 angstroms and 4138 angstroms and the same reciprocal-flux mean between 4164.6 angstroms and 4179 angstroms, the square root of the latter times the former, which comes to 0.115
